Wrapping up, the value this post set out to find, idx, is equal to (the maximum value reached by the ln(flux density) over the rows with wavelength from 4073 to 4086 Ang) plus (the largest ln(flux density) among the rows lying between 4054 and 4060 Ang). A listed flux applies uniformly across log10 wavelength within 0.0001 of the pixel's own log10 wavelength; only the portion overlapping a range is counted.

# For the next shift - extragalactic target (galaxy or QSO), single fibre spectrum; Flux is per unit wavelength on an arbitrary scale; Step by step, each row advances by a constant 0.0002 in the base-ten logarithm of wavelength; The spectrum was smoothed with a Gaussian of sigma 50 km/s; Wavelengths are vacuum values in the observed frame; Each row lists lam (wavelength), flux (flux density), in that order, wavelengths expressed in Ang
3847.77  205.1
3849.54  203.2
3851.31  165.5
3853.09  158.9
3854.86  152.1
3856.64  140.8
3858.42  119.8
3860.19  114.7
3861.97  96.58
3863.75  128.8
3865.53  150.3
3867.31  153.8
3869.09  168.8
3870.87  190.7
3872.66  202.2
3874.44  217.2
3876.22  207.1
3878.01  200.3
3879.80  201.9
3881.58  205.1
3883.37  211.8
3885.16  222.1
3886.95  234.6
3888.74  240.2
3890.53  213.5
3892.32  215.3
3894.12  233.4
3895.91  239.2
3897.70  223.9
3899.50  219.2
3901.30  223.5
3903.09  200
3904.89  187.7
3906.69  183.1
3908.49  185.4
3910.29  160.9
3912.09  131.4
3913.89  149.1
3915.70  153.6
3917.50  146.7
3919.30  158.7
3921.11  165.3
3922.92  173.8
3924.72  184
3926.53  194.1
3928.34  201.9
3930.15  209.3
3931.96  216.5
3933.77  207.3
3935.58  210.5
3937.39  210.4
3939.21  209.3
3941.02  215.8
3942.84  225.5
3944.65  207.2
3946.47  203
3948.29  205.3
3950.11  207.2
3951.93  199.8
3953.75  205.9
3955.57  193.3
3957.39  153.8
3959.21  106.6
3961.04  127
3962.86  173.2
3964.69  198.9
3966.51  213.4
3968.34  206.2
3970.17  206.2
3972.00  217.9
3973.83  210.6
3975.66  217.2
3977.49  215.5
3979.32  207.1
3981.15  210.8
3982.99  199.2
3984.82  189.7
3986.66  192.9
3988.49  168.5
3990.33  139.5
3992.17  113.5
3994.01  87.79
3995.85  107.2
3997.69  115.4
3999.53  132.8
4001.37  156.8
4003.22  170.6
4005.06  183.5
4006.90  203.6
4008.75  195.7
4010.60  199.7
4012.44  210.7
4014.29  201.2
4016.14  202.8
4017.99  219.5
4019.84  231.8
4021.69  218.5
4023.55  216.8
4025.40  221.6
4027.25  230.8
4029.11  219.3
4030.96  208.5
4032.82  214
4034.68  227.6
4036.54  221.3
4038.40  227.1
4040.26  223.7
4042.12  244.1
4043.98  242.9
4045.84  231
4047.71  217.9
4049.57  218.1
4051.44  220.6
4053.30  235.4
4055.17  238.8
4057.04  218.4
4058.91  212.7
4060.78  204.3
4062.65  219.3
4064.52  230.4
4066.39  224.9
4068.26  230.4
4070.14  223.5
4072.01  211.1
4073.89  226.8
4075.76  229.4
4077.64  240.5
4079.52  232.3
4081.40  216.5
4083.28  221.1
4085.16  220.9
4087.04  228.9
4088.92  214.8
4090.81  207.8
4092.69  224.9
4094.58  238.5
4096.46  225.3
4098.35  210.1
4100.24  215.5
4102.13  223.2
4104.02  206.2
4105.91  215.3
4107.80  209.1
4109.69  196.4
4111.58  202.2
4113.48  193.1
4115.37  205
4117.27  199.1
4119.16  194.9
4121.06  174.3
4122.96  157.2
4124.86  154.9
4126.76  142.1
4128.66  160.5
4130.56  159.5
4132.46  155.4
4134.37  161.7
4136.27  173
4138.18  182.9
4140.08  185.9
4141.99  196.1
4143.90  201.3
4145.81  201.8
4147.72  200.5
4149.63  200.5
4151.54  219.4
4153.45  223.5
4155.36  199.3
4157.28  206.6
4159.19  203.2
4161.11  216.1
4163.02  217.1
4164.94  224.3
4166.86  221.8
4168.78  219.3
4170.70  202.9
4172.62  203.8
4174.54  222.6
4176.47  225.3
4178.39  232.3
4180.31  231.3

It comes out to 11.0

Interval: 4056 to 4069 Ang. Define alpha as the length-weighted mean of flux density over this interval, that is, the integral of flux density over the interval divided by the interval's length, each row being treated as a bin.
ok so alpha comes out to 220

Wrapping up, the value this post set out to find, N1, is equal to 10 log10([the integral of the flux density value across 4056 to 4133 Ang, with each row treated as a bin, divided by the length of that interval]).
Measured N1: 23.2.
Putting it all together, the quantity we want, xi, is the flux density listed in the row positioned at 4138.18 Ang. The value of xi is 182.9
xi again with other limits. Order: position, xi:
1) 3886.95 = 234.6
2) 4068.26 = 230.4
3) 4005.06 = 183.5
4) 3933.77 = 207.3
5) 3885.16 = 222.1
